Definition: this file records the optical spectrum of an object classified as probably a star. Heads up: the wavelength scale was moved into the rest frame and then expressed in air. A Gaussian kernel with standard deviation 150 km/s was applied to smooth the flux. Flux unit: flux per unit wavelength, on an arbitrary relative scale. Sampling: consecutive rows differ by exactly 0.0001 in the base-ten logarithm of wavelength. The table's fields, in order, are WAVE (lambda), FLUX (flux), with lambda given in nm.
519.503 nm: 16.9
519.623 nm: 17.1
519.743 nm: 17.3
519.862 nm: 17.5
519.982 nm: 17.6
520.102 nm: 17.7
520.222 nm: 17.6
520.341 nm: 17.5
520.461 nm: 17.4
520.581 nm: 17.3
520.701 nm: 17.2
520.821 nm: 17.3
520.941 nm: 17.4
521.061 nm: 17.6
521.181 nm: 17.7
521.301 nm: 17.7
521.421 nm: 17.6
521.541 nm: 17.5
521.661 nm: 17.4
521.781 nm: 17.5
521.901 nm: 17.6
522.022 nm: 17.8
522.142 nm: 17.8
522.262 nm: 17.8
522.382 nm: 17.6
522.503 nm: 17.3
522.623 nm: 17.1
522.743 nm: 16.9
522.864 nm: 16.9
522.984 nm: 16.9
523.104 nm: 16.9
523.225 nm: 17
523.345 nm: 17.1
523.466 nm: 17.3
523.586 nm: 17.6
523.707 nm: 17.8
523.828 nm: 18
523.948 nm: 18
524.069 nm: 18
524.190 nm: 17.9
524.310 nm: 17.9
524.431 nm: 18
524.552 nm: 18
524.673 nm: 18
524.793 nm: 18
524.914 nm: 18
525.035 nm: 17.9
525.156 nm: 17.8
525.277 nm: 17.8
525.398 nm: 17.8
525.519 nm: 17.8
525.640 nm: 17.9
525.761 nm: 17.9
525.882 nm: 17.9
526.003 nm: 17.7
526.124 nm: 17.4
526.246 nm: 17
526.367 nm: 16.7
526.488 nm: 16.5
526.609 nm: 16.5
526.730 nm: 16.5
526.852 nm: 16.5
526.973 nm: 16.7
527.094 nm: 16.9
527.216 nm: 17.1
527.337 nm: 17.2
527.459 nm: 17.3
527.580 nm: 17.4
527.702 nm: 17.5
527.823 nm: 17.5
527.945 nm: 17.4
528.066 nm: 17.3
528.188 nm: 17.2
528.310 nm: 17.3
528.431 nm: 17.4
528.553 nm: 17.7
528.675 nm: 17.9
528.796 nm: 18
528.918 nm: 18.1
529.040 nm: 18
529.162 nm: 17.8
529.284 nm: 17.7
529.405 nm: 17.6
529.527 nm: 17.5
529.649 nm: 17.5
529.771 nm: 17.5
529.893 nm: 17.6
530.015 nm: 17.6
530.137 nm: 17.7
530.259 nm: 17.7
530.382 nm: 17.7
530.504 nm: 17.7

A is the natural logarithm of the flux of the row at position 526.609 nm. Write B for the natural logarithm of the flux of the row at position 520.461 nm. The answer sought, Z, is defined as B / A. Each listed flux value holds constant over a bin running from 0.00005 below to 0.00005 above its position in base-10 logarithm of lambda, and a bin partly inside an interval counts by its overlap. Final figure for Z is 1.02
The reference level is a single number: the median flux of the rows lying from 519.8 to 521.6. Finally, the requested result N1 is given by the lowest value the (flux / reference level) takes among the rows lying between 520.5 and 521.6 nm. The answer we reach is 0.98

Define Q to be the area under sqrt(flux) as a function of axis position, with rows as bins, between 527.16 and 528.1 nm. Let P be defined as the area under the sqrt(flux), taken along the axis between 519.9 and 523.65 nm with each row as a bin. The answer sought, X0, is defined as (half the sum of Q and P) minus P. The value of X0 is -6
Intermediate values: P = 16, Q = 3.9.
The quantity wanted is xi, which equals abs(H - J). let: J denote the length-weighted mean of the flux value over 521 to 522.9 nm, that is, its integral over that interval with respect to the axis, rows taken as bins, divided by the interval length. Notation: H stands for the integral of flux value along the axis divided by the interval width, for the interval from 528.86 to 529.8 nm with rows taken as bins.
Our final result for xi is 0.23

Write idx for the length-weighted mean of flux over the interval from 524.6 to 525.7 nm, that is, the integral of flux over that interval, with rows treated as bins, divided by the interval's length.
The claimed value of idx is 17.89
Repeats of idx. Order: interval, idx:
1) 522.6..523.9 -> 17.24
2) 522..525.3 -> 17.61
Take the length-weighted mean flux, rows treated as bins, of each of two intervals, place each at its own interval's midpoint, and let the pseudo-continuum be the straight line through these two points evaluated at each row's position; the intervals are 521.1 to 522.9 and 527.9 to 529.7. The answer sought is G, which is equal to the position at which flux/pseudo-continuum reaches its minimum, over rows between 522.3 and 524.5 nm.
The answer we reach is 523.104 nm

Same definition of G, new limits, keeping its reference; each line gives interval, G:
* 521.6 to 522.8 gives 522.743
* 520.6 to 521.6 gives 520.701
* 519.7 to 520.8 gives 520.701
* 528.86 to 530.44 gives 529.771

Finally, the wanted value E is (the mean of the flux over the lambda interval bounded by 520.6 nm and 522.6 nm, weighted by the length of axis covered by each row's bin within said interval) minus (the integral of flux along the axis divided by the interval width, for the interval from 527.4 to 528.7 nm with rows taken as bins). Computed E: 0.1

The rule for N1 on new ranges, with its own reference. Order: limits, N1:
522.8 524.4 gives 0.97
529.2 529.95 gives 1.00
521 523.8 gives 0.97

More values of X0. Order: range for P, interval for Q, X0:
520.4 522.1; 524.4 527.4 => 3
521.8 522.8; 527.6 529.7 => 2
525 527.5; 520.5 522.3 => -1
